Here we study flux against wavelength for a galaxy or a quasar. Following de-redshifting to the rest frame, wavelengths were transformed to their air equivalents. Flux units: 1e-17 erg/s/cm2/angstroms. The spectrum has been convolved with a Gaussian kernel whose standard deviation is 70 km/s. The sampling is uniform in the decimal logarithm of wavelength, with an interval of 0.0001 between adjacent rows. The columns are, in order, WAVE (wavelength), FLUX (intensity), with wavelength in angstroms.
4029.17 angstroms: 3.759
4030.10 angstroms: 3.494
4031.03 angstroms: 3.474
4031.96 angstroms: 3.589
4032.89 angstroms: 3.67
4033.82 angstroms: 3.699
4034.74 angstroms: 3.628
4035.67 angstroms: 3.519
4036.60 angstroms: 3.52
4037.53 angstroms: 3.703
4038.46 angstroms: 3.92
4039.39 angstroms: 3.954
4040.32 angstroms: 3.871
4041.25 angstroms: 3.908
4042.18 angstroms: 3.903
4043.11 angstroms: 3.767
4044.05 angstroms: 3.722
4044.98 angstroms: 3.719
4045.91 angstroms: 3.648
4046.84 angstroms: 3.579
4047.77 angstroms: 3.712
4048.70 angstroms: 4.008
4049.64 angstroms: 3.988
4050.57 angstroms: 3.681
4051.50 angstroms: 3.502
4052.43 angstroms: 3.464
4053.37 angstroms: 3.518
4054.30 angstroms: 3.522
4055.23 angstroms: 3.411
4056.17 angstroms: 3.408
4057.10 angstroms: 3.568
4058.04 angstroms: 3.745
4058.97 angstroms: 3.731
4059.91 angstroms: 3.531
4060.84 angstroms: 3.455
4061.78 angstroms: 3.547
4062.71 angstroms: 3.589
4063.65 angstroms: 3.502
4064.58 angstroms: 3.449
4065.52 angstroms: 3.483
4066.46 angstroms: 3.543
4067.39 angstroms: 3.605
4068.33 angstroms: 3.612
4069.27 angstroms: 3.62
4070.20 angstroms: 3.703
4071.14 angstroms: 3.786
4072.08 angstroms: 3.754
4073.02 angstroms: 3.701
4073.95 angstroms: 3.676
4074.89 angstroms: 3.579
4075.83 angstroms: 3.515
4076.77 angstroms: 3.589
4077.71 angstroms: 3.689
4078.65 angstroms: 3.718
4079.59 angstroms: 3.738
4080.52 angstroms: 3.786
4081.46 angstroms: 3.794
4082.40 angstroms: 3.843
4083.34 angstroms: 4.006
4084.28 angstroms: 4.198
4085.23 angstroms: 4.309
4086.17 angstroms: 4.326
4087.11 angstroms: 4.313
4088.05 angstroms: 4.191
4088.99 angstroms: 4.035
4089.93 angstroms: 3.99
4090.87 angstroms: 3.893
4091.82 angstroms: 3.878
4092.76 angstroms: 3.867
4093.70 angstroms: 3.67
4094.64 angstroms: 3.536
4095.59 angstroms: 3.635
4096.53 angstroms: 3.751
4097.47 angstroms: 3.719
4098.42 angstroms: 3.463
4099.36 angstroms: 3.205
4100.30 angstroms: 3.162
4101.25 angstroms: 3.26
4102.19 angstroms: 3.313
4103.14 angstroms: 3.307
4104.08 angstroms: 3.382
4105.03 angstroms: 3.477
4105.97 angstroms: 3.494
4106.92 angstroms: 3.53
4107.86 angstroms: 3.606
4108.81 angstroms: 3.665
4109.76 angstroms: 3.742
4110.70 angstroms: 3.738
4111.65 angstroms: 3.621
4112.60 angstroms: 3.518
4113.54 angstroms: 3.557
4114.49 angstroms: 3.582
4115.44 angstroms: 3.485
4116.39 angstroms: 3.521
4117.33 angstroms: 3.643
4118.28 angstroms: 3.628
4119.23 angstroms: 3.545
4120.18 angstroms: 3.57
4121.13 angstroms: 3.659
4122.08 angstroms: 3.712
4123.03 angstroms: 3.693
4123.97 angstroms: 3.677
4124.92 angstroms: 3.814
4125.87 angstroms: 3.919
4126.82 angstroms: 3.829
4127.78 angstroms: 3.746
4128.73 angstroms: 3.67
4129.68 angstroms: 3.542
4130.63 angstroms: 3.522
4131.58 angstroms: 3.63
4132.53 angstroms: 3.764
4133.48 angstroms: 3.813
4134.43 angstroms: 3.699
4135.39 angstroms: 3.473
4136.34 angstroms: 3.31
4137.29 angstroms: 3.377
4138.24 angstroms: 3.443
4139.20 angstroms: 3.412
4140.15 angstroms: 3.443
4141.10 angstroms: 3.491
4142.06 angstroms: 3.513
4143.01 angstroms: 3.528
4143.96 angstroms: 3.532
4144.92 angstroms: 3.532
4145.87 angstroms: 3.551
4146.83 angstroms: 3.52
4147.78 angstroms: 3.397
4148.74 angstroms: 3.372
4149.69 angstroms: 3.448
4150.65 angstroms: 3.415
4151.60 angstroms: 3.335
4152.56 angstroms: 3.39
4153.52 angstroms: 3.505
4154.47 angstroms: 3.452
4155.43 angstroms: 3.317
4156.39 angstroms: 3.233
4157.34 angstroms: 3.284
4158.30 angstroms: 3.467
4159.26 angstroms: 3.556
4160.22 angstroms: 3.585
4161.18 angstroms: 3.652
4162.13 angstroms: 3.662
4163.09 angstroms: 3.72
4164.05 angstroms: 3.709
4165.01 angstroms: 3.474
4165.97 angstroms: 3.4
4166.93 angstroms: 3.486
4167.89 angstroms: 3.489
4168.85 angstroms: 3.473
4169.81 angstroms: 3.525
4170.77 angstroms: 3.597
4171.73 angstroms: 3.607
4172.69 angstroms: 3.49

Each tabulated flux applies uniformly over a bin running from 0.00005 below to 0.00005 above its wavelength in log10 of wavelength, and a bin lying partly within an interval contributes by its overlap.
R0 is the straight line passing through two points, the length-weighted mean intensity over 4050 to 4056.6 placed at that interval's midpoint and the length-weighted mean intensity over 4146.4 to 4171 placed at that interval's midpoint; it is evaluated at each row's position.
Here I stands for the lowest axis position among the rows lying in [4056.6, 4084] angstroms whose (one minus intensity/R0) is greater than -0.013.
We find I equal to 4059.91 angstroms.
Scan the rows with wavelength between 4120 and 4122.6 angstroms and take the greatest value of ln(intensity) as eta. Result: 1.31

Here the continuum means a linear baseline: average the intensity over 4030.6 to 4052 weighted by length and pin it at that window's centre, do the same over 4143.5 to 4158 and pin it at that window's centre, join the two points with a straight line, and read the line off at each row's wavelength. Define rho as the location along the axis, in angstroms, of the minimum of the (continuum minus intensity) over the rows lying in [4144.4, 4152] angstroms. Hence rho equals 4145.87 angstroms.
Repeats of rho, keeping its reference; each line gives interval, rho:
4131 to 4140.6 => 4133.48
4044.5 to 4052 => 4048.70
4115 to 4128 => 4125.87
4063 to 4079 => 4071.14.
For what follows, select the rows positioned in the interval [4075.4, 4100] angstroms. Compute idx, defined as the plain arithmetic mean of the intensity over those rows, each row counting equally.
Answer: 3.83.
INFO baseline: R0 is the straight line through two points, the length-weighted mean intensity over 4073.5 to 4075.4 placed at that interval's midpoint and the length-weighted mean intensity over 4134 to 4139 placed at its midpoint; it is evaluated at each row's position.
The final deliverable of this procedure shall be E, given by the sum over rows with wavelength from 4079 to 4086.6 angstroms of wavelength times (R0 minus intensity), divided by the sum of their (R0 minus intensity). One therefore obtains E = 4084.1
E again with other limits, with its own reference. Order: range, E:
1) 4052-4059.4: 4054.1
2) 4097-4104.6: 4101.5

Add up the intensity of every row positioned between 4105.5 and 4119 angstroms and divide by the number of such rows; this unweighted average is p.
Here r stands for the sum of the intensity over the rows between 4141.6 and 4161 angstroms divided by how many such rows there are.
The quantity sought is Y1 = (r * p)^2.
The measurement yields 154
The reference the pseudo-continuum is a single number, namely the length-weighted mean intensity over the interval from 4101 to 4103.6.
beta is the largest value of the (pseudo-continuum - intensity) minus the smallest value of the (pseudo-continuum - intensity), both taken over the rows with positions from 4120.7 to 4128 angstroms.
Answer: 0.26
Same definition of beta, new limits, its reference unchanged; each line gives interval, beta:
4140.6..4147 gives 0.06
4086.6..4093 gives 0.45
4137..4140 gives 0.07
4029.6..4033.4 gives 0.20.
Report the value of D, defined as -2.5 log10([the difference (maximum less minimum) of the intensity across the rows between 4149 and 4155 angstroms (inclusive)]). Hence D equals 1.92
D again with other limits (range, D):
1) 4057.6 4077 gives 1.18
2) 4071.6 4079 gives 1.55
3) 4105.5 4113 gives 1.51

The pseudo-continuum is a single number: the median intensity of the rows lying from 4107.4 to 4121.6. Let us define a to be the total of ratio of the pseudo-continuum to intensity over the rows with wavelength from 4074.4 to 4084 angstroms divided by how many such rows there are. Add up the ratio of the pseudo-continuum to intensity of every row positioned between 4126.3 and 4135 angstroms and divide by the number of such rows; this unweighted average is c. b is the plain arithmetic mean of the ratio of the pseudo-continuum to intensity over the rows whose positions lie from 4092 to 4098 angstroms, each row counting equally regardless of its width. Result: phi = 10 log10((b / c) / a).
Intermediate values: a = 0.969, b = 0.98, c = 0.98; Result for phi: 0.13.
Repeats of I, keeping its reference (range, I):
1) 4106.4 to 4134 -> 4106.92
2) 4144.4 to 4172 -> 4146.83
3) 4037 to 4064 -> 4051.50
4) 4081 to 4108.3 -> 4094.64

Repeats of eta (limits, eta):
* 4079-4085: 1.43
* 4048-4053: 1.39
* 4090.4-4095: 1.36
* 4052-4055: 1.26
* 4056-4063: 1.32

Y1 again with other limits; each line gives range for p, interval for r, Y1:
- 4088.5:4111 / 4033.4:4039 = 174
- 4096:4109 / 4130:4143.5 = 149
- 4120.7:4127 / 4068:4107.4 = 195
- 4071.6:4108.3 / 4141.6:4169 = 167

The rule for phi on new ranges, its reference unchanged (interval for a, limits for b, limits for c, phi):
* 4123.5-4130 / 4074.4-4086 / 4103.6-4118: -0.12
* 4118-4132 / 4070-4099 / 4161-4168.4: -0.21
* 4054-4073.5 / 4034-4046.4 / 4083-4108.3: -0.10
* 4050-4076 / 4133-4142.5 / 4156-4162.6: -0.05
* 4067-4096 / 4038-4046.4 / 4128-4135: 0.05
